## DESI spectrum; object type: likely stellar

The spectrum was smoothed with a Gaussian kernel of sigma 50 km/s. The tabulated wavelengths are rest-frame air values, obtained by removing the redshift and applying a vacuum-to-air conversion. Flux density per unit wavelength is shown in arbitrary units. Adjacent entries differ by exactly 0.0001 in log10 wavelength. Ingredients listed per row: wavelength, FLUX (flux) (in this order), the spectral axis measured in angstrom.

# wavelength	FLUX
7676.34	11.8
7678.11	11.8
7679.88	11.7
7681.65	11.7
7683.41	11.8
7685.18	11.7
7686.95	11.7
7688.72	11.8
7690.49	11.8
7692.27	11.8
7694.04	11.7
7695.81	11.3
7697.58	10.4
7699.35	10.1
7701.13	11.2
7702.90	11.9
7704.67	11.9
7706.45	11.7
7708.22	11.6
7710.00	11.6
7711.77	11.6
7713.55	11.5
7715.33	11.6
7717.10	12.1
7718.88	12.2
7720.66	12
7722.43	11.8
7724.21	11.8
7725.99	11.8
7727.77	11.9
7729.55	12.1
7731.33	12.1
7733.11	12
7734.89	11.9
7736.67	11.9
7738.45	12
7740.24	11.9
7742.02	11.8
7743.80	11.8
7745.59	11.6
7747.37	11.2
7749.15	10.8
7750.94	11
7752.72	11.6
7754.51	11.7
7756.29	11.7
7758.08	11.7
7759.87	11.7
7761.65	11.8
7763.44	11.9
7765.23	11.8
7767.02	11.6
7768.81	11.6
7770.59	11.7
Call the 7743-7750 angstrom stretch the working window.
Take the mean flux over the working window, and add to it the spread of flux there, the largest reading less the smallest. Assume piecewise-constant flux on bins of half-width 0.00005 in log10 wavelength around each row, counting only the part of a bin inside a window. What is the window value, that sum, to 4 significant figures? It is 12.35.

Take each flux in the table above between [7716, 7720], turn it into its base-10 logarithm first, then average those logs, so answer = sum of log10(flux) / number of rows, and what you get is 1.08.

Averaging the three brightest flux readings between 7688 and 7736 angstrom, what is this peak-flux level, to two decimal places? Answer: 12.13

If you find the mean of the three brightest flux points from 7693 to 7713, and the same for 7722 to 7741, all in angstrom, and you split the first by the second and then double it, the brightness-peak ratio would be 1.96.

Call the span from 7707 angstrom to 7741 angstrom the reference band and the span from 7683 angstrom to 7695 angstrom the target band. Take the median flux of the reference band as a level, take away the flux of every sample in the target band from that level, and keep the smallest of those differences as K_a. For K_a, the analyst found 0.10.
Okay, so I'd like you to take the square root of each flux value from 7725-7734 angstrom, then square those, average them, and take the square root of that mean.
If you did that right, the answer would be 3.46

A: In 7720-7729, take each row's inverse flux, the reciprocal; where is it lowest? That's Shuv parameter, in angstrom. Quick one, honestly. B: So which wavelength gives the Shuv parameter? 7720.66 angstrom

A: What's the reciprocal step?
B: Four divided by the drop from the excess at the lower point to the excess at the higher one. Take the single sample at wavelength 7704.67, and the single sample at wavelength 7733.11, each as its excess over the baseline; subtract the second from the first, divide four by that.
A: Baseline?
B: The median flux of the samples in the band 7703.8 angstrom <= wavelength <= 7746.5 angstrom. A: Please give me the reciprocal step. -40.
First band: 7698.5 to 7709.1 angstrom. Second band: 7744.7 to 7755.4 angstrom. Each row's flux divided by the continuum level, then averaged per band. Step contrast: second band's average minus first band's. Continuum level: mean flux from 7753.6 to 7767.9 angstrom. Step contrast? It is -0.007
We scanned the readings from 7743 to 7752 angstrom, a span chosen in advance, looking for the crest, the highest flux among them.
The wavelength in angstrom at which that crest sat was 7743.80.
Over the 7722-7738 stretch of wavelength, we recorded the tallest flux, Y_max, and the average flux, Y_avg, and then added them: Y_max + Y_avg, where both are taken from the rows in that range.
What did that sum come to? 24.0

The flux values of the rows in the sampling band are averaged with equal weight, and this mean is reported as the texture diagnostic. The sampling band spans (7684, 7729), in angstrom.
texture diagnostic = 11.6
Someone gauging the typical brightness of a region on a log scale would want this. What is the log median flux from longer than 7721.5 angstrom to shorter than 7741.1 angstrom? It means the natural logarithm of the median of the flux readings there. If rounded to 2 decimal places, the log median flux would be 2.48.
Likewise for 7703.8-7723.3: 2.46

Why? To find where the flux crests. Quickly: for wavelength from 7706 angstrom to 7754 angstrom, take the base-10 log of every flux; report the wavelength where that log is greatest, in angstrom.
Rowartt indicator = 7718.88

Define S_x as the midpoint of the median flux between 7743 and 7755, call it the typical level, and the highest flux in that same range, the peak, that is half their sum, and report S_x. 11.7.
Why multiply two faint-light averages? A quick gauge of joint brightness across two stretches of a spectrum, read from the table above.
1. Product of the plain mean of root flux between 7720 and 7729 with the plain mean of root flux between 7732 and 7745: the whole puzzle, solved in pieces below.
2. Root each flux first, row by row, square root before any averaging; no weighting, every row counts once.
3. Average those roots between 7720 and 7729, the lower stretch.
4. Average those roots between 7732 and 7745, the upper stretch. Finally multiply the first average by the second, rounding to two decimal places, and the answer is 11.88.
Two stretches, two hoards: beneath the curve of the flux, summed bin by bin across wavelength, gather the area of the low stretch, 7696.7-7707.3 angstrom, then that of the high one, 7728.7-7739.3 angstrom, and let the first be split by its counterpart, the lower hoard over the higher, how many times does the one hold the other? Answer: 0.93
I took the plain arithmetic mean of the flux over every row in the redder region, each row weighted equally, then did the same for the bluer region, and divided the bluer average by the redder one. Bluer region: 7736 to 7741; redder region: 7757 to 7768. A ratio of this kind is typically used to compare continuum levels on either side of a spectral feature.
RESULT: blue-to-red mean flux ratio 1.02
